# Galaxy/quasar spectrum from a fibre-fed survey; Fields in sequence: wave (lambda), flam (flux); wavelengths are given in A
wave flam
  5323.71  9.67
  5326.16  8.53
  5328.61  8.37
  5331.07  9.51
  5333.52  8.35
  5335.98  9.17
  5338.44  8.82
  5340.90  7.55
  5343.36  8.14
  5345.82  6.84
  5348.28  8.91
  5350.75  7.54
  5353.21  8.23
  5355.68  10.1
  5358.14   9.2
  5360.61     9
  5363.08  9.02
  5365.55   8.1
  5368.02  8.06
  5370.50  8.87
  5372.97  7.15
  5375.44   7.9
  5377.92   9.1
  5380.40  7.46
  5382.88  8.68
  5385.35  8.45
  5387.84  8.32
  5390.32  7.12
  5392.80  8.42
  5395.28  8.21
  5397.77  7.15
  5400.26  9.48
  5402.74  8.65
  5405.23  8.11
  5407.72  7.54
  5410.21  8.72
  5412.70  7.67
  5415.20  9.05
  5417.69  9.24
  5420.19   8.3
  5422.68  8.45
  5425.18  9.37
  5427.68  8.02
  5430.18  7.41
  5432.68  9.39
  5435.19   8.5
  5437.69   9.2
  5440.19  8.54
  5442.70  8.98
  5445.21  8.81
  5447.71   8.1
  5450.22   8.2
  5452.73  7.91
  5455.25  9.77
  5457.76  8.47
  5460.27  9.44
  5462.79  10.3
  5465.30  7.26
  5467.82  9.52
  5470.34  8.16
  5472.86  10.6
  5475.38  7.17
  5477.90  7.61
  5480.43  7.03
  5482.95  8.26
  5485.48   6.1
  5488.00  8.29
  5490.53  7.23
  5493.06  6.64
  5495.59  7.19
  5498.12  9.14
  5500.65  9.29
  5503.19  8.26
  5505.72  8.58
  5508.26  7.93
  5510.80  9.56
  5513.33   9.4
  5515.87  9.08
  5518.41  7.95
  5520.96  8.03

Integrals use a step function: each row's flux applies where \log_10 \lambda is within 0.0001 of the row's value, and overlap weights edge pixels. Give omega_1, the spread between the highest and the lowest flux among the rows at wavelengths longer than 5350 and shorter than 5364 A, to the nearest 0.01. 2.56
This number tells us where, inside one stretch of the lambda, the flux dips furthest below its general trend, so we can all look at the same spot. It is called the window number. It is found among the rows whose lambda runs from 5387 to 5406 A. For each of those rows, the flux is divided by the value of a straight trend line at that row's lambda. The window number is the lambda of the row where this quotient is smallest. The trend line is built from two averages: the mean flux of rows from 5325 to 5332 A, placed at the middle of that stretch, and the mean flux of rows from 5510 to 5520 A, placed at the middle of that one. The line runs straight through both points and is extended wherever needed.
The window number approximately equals 5390.32 A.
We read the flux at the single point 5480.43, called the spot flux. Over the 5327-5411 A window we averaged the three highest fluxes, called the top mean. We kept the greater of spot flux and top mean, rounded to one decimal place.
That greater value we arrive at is 9.7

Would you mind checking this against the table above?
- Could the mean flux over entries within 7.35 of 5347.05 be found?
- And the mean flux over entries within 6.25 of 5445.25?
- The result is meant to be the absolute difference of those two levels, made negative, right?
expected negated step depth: -0.7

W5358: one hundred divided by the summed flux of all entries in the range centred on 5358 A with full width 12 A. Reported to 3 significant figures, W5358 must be 2.20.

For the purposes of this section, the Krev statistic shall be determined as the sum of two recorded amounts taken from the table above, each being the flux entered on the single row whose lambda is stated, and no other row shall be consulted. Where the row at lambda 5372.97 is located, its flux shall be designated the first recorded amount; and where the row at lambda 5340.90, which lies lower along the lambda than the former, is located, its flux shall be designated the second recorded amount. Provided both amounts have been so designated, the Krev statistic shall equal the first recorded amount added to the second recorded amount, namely 14.7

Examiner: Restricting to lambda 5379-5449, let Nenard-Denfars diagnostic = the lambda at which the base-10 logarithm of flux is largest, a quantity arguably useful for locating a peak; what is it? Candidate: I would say 5400.26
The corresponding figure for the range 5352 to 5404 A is 5355.68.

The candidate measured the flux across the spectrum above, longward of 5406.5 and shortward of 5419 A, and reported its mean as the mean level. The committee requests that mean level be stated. 8.4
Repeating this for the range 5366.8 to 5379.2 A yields 8.2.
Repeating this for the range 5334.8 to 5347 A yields 8.1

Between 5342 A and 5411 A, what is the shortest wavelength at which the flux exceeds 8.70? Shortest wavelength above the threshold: 5348.28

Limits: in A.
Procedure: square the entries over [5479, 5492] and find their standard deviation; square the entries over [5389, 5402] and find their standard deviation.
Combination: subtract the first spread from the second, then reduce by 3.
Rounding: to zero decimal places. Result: 0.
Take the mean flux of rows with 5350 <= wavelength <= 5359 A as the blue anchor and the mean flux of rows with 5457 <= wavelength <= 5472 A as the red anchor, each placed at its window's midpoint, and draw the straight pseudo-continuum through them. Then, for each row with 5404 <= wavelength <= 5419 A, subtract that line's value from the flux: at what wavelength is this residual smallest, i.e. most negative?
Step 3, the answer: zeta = 5407.72 A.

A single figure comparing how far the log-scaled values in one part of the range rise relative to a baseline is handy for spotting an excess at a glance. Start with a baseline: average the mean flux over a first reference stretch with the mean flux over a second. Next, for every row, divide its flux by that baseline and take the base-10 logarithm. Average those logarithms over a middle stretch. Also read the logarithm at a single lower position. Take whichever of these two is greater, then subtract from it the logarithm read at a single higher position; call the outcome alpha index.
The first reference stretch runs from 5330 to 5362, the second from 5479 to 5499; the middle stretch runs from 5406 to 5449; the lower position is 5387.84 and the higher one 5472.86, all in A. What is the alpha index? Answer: -0.09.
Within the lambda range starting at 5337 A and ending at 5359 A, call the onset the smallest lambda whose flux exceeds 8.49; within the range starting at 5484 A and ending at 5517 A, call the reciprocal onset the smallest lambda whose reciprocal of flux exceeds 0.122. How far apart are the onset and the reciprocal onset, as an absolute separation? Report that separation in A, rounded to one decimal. 147.0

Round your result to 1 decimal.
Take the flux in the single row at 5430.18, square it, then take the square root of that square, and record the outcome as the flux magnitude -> 7.4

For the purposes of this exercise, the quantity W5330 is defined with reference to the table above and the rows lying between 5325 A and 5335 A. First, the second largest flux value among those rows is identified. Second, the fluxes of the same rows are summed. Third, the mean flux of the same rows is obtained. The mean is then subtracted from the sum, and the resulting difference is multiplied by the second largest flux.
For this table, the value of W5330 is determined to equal 222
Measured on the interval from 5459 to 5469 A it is 261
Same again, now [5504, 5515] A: 250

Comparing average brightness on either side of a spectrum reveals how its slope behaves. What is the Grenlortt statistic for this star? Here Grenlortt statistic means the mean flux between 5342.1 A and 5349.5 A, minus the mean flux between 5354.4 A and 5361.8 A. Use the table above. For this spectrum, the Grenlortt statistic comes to -1.5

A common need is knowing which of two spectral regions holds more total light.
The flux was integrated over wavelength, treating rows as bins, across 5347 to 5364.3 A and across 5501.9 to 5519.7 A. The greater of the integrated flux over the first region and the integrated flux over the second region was 154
